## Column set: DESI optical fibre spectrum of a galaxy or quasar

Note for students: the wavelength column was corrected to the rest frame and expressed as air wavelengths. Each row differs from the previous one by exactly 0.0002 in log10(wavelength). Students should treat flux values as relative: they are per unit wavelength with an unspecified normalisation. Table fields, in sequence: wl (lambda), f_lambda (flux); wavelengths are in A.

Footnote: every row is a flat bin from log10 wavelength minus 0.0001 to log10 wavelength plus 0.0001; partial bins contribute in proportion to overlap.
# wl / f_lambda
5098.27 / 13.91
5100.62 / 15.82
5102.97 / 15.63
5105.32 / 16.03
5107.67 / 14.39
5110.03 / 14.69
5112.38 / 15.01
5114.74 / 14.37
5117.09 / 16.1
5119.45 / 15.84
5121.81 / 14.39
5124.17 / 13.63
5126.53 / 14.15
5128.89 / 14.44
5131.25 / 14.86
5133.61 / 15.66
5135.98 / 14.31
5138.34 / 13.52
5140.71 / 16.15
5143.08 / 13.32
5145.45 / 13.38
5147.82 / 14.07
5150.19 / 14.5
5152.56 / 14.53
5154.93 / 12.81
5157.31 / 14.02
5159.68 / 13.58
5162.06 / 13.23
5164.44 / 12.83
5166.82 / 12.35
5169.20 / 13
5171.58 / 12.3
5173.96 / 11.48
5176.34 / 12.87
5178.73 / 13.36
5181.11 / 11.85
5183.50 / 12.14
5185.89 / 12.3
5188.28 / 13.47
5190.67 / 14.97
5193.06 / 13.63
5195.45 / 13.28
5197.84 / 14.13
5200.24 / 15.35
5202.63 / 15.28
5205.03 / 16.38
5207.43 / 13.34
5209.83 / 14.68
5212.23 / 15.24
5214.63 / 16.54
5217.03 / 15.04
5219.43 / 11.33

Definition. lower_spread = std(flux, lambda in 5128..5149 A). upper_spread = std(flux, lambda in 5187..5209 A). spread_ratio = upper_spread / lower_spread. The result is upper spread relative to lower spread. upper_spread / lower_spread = 1.1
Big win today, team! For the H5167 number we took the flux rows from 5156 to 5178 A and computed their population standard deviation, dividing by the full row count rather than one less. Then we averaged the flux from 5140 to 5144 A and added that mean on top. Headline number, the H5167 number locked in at 15.4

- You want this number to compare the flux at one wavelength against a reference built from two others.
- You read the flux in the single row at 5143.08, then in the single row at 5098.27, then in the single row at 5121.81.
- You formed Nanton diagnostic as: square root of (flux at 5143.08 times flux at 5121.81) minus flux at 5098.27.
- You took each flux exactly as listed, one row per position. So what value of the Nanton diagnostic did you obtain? -0.07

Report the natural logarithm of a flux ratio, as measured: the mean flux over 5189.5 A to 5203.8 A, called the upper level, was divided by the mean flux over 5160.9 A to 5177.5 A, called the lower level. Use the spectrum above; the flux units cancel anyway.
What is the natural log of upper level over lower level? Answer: 0.14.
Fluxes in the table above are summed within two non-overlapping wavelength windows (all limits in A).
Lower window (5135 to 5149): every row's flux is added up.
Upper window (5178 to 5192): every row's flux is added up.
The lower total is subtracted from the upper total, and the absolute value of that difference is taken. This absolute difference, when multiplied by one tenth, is 0.67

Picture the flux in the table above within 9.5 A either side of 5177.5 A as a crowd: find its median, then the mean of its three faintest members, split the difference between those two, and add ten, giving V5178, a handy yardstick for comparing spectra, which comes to 22.1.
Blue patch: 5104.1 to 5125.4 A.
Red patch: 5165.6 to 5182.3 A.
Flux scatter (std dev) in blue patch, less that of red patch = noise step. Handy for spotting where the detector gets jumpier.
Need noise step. 0.2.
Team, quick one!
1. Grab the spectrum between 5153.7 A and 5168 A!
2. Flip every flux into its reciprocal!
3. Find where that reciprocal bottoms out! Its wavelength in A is 5157.31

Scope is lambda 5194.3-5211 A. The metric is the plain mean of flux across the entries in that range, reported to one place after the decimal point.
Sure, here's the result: 14.6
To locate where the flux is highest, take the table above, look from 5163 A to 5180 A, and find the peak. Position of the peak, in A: 5178.73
